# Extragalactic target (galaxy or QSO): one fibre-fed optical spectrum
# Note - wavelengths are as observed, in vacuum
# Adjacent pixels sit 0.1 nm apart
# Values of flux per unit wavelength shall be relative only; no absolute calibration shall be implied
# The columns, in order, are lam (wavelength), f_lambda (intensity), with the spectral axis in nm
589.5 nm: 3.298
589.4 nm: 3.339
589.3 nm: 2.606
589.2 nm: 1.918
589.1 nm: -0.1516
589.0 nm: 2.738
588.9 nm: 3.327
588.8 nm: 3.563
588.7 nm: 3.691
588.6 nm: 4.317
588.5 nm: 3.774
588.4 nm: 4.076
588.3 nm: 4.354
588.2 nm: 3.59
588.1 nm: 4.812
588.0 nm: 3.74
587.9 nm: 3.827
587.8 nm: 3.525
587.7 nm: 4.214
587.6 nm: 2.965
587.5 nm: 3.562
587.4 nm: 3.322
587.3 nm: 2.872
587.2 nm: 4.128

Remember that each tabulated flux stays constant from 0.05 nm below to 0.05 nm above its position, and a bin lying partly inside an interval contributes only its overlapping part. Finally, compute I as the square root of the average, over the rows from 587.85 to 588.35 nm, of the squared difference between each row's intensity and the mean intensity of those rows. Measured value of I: 0.45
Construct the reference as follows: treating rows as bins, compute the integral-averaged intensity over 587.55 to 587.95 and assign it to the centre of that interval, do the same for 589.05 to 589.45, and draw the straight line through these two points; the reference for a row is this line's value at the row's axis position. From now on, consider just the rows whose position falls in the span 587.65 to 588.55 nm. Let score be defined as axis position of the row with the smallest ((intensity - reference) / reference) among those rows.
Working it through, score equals 587.8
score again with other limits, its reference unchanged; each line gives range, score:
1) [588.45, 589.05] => 589.0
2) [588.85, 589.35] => 589.1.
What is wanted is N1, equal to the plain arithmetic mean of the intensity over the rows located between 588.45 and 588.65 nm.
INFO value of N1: 4.0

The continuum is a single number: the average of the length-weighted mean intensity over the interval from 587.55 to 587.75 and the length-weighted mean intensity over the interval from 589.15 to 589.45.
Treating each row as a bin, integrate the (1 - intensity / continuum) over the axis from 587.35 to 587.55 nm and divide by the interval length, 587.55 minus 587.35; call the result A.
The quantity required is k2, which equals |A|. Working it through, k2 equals 0.11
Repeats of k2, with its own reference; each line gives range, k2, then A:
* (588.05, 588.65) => 0.34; -0.34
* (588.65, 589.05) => 0.07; -0.07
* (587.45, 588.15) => 0.23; -0.23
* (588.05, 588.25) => 0.35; -0.35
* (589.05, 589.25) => 0.72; 0.72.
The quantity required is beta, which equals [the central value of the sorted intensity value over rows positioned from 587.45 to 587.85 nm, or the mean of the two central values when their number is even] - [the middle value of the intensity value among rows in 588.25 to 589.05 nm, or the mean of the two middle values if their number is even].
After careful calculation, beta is -0.19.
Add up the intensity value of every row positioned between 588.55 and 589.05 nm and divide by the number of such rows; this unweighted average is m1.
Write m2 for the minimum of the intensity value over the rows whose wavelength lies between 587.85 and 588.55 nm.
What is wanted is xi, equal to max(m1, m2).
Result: 3.6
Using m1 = 3.5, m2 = 3.59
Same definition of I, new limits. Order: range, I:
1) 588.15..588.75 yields 0.30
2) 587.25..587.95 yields 0.44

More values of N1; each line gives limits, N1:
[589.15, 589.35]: 2.3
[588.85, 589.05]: 3.0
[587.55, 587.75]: 3.6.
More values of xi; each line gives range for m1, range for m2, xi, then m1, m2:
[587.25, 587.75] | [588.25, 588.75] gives 3.7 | 3.4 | 3.691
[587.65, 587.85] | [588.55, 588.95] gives 3.9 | 3.9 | 3.327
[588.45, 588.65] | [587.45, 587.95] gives 4.0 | 4.0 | 2.965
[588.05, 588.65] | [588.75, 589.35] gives 4.2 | 4.2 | -0.1516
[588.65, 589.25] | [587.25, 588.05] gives 2.9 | 2.5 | 2.872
